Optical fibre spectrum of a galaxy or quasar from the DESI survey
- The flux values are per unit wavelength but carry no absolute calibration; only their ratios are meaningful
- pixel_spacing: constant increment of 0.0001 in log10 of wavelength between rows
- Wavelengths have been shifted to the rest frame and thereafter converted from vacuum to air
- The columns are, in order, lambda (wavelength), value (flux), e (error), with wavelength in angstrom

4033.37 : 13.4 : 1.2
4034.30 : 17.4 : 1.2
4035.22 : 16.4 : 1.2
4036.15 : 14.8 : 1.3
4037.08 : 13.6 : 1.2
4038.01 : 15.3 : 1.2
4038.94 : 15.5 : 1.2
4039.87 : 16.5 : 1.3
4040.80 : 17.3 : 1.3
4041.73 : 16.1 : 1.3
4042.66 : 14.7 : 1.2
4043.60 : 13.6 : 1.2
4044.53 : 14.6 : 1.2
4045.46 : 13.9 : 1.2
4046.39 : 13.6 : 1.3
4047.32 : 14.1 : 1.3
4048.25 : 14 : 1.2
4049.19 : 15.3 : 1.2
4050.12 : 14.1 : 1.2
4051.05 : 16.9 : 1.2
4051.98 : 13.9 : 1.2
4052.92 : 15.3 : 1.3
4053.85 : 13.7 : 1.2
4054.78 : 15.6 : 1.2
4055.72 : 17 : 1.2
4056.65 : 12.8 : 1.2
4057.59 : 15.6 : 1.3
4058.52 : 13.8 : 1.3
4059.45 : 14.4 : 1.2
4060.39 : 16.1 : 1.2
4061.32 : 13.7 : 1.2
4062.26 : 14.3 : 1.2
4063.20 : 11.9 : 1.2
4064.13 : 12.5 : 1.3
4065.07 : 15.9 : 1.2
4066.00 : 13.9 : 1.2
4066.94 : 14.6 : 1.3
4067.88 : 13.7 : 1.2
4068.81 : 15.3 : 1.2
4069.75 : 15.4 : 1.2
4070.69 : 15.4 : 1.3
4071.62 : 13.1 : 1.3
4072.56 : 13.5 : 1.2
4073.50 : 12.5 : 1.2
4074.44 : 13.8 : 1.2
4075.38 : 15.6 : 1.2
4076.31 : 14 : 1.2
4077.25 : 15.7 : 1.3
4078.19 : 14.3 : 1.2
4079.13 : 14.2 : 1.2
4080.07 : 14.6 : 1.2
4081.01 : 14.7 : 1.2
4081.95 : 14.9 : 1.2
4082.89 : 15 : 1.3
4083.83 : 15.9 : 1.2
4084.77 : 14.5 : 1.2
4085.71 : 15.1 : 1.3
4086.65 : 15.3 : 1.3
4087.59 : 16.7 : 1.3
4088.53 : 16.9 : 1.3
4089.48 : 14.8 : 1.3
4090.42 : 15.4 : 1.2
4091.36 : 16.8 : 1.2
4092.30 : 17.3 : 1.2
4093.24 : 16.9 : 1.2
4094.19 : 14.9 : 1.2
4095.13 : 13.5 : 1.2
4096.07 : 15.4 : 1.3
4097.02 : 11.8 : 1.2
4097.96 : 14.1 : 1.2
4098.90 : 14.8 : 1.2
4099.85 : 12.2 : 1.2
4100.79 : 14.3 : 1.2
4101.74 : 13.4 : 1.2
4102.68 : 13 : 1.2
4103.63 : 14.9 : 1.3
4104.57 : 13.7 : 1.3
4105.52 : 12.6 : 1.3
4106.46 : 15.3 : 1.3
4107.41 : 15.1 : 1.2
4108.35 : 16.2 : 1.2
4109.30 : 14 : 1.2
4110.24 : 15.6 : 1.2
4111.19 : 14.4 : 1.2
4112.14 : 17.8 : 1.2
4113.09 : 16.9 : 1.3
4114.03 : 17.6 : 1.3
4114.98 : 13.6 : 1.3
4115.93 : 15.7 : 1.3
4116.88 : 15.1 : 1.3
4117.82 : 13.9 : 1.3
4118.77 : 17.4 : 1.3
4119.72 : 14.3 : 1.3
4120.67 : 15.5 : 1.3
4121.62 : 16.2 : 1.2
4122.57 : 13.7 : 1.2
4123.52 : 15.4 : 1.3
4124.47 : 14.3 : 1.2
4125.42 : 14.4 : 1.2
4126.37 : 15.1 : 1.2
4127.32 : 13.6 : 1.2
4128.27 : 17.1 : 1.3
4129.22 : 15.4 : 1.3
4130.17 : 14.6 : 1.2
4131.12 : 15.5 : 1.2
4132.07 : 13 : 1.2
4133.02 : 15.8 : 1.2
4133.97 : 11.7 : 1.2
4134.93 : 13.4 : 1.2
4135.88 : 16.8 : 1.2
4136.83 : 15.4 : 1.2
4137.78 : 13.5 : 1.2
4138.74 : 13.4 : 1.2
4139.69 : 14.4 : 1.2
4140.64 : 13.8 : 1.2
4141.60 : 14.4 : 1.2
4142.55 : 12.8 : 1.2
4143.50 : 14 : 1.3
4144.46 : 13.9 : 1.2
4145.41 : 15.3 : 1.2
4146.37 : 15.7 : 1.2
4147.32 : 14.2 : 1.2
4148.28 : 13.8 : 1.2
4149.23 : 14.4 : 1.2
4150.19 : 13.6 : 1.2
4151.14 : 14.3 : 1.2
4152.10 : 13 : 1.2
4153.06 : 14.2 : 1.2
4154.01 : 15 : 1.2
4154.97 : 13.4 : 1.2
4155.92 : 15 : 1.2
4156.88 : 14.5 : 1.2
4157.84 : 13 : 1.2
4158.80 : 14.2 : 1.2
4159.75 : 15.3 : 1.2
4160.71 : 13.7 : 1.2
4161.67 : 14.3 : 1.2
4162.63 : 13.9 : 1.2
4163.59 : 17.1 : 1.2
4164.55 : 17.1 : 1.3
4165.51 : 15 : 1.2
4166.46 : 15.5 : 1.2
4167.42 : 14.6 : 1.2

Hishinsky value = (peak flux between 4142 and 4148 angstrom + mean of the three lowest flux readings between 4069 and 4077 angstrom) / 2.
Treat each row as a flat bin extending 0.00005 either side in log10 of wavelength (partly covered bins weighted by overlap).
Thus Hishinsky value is 14.4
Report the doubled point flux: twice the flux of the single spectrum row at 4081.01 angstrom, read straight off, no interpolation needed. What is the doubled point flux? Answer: 29.4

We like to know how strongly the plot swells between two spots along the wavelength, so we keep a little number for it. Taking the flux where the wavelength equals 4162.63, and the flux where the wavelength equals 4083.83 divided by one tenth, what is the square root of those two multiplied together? 47.0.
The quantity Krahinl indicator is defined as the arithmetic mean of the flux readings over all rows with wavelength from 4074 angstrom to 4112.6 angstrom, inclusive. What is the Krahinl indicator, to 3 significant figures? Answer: 14.9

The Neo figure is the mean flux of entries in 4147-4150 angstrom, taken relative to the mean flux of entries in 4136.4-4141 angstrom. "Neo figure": 1.00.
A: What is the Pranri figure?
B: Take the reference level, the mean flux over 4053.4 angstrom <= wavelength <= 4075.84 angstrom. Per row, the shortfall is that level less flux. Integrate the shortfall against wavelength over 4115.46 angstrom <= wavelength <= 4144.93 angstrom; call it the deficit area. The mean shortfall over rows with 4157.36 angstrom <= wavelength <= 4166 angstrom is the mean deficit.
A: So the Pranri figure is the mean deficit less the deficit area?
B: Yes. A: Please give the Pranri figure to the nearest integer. 8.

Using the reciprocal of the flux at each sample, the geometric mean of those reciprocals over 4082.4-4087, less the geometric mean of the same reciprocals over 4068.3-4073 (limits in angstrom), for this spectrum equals -0.003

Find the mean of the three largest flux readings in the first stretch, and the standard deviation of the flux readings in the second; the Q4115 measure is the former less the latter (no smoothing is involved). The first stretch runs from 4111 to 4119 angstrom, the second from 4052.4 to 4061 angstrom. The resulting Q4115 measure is 16.3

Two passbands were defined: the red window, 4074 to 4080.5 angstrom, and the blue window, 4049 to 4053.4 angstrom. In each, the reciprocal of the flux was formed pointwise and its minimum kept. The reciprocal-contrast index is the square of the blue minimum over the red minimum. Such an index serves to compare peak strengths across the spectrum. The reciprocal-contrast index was 0.86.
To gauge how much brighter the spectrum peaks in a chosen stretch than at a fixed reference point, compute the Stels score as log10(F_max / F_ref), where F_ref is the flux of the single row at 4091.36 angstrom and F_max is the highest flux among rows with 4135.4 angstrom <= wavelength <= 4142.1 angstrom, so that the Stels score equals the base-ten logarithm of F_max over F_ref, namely 0.00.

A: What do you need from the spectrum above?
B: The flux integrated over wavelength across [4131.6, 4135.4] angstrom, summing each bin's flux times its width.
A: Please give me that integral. 51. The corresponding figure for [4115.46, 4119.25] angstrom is 59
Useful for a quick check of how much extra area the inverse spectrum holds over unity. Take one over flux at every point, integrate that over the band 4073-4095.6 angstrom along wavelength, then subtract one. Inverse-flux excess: 0.5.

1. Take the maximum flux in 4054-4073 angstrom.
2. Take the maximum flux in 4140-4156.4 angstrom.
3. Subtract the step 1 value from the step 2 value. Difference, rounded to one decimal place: -1.3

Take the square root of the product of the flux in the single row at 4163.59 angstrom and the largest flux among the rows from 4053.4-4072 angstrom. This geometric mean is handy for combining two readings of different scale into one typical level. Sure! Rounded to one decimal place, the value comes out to 17.0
